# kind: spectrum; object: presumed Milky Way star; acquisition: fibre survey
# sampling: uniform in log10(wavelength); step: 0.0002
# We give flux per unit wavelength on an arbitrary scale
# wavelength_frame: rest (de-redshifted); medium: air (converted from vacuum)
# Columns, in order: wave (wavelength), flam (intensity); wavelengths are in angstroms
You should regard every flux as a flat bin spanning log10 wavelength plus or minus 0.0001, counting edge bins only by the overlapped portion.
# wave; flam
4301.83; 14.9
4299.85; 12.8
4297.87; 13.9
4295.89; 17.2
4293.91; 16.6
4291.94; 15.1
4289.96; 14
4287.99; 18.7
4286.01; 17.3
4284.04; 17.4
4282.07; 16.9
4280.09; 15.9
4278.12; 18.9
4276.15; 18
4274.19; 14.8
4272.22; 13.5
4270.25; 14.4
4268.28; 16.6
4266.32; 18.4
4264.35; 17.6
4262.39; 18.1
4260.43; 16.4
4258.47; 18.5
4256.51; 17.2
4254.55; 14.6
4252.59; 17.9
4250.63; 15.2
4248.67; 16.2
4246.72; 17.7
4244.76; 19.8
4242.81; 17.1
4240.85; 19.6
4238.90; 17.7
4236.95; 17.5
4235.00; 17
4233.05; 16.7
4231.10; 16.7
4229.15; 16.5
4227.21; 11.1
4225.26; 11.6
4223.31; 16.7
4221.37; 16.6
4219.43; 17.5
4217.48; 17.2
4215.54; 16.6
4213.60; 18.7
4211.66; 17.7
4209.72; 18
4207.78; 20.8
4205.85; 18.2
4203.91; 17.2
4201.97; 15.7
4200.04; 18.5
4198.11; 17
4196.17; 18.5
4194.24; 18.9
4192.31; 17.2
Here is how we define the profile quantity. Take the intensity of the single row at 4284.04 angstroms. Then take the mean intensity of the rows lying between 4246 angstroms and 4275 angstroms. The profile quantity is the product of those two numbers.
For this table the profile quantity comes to 287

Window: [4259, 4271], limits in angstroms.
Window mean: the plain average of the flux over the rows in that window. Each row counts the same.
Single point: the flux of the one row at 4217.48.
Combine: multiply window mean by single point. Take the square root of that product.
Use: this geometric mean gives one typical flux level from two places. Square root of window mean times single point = 17.1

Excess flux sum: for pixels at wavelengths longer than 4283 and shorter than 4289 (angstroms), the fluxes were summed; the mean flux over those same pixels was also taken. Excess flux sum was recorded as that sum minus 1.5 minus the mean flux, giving 34.1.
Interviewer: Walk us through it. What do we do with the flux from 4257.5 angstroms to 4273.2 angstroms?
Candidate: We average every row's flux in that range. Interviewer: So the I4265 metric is 16.7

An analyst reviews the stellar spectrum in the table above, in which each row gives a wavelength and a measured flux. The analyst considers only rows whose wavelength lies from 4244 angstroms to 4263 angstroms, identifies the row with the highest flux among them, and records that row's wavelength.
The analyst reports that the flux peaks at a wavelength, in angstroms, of 4244.76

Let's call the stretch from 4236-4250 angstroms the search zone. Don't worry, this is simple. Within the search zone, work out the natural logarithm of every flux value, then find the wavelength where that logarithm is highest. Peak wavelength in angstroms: 4244.76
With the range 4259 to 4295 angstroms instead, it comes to 4278.12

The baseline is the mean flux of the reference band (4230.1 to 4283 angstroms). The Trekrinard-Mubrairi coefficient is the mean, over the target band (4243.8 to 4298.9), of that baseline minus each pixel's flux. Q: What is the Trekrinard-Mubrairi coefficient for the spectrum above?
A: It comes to 0.3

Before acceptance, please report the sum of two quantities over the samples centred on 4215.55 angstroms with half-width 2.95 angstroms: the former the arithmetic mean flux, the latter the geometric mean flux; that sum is 35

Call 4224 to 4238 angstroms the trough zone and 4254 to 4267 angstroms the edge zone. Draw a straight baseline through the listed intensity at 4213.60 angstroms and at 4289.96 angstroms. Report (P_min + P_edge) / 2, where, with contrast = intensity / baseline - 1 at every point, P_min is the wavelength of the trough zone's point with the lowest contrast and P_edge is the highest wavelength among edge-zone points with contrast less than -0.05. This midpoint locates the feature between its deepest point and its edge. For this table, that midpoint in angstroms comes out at 4240.9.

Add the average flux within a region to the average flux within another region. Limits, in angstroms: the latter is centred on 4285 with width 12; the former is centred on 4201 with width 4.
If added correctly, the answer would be 33.8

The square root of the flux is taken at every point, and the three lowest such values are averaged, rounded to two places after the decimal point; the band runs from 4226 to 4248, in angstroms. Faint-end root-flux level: 3.83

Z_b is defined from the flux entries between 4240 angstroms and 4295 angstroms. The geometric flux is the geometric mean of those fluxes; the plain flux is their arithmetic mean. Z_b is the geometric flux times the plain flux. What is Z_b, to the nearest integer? 283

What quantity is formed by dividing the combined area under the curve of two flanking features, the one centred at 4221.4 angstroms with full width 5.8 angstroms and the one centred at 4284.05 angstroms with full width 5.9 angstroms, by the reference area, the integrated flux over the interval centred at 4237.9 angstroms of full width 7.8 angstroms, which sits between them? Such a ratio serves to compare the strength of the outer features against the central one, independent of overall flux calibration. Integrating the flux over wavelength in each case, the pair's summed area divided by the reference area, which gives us 1.4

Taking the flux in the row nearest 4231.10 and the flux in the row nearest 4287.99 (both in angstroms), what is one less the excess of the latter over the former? -1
